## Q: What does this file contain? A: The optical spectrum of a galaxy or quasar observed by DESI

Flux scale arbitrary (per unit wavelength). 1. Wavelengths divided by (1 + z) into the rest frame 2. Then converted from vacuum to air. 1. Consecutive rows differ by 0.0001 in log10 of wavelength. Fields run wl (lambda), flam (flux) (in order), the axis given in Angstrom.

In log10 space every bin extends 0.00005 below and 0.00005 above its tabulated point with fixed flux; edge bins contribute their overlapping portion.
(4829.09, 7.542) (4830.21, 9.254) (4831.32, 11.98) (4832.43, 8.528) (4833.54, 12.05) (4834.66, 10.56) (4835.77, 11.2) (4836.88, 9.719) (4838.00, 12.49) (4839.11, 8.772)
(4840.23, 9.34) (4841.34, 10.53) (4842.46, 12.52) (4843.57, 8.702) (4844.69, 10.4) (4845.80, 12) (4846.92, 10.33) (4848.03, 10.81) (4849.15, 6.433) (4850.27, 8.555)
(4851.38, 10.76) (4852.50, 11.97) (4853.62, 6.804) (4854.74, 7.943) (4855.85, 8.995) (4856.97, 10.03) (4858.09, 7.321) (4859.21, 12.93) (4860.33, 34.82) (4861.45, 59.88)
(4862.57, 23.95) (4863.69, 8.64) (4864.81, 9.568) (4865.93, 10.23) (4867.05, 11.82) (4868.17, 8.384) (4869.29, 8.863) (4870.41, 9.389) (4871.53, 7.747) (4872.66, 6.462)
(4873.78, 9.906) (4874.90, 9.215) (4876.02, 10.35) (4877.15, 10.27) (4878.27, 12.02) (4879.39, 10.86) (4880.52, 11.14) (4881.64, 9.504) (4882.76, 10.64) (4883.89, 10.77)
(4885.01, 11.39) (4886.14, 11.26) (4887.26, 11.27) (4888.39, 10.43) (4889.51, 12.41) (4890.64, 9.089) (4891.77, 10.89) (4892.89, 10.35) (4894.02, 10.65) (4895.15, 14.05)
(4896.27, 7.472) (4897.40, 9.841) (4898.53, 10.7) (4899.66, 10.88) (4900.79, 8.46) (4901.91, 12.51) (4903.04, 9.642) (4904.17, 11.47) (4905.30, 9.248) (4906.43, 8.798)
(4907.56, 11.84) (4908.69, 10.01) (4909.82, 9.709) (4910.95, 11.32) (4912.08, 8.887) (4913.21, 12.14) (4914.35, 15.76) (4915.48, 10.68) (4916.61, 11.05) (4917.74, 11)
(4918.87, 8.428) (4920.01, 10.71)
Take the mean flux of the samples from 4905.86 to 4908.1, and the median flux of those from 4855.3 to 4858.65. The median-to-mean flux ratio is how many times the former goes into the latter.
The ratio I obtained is 0.87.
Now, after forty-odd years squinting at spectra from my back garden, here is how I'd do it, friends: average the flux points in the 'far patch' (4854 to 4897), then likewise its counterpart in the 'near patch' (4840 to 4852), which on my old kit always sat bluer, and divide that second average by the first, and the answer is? 0.81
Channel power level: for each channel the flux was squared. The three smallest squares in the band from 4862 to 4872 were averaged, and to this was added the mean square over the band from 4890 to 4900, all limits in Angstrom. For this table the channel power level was 180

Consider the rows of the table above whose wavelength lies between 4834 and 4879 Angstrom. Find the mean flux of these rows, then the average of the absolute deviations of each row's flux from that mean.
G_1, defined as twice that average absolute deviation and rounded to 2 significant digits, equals 8.5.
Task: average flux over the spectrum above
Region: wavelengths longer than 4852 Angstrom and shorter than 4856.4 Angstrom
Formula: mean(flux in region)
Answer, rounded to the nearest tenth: 8.9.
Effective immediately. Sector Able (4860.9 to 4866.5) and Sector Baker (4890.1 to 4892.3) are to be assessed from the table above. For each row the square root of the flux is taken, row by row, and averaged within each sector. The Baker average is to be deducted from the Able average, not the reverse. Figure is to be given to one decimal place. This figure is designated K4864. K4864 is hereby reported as 1.2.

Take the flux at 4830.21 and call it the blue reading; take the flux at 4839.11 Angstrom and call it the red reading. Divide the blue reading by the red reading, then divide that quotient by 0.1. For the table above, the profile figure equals 11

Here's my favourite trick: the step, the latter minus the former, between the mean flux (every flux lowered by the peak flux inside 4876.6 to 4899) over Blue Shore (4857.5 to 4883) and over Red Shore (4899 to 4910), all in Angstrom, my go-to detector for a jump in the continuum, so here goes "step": -3.4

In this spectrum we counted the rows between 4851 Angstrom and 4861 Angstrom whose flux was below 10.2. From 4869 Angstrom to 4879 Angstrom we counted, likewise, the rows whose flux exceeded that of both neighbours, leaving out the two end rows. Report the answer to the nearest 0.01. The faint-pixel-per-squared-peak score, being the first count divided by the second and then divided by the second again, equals 0.56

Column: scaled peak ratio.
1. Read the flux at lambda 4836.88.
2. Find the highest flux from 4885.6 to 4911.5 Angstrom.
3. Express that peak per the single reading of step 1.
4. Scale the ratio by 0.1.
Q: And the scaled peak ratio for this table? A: 0.145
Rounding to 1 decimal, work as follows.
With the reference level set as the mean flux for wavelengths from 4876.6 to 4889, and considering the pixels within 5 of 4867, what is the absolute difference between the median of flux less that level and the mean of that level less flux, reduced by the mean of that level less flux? 1.5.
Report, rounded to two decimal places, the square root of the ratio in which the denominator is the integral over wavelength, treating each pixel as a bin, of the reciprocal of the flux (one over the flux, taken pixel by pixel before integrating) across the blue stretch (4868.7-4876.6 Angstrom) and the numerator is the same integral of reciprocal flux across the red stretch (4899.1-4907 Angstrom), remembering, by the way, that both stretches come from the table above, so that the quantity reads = 0.93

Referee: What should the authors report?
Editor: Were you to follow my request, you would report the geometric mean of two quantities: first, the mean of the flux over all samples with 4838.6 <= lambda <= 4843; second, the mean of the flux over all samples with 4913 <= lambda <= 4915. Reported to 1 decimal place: 12.0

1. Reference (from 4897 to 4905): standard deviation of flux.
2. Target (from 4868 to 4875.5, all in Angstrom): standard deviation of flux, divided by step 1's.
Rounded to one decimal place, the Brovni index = 0.9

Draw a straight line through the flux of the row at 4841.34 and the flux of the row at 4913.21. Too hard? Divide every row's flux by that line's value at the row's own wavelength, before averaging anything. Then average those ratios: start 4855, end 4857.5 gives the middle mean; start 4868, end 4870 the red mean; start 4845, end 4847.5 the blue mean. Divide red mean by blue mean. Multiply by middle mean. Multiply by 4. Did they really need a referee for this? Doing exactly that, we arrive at 2.6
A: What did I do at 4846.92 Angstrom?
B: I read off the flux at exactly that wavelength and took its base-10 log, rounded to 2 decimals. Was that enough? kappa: 1.01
